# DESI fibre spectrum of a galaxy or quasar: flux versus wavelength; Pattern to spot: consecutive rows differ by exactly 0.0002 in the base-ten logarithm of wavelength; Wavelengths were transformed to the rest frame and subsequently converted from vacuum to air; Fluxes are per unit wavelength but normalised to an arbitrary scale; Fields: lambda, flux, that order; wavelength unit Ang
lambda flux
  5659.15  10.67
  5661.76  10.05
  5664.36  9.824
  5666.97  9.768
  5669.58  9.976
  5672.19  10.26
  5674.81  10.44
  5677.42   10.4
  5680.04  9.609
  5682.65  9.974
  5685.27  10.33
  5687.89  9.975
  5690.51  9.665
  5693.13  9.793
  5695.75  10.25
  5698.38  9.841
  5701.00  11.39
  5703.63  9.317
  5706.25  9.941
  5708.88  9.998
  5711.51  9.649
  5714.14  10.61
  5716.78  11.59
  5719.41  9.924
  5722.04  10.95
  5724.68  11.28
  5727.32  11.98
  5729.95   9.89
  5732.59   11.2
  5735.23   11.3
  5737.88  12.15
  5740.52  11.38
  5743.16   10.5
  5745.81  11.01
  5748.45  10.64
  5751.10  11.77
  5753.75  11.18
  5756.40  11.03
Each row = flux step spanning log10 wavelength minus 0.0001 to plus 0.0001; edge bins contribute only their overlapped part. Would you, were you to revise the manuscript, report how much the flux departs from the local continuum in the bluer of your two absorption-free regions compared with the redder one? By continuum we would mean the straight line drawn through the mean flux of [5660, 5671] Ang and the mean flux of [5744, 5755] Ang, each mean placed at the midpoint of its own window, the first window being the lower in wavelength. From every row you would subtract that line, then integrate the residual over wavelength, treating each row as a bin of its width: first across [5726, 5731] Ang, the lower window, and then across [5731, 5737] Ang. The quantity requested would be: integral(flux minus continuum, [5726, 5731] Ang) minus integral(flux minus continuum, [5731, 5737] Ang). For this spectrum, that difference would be -1.3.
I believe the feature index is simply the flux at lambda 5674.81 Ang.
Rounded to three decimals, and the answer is 10.440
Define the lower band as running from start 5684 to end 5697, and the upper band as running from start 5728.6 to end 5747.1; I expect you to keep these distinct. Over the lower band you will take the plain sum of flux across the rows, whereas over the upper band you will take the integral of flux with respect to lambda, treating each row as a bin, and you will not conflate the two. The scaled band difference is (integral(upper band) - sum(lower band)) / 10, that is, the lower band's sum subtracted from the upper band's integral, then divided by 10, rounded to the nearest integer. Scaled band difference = 15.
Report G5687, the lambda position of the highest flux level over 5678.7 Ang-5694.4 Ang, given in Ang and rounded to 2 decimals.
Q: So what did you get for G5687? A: 5685.27 Ang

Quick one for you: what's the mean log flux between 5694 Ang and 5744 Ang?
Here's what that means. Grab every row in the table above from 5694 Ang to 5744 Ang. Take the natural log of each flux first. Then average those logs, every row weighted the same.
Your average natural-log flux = 2.37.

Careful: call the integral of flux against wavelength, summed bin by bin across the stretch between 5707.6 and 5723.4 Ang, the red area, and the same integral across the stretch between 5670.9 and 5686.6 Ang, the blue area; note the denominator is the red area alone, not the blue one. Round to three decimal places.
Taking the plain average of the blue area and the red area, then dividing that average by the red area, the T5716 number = 0.983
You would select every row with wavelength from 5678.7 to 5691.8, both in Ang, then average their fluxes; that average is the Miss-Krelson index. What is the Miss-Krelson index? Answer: 9.9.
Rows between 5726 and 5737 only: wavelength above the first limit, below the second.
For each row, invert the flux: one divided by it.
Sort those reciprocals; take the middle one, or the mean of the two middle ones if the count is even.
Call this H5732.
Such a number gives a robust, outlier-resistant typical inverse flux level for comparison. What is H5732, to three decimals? 0.089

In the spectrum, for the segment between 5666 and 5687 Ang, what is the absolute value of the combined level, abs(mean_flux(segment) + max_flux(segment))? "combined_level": 20.5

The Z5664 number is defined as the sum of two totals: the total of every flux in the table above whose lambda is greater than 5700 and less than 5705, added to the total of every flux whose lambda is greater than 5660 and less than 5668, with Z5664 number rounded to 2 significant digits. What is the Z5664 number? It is 50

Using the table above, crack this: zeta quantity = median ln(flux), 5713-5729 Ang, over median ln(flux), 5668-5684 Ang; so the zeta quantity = 1.04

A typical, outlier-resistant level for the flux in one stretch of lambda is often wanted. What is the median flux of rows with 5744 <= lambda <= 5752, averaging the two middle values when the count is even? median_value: 11.0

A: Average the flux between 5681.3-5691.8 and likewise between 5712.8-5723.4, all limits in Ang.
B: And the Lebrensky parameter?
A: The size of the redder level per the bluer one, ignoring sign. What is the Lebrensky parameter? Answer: 1.08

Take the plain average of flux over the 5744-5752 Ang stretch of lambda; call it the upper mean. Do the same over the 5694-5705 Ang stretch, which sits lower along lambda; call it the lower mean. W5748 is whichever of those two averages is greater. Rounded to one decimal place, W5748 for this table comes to 11.1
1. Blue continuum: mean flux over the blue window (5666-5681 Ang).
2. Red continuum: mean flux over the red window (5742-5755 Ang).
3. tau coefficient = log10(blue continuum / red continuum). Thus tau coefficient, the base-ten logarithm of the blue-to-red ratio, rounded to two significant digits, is -0.039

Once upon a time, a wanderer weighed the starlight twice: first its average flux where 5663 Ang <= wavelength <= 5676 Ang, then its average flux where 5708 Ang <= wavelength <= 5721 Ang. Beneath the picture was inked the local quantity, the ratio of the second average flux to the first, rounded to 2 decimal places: 1.03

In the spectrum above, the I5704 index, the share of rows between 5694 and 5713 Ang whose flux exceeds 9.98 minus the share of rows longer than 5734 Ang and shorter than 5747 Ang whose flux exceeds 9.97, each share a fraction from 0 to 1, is -0.57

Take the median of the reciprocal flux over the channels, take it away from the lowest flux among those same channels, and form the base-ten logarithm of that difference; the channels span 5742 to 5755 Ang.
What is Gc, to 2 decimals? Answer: 1.02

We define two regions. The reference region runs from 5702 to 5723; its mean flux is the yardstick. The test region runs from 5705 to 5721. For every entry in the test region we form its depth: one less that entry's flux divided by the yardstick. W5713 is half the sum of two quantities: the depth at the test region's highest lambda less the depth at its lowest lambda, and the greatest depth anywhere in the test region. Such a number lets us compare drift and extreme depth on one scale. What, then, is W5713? 0.030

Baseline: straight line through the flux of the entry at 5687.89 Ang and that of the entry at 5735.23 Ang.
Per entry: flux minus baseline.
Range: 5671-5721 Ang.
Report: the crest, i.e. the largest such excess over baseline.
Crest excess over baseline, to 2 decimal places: 1.05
